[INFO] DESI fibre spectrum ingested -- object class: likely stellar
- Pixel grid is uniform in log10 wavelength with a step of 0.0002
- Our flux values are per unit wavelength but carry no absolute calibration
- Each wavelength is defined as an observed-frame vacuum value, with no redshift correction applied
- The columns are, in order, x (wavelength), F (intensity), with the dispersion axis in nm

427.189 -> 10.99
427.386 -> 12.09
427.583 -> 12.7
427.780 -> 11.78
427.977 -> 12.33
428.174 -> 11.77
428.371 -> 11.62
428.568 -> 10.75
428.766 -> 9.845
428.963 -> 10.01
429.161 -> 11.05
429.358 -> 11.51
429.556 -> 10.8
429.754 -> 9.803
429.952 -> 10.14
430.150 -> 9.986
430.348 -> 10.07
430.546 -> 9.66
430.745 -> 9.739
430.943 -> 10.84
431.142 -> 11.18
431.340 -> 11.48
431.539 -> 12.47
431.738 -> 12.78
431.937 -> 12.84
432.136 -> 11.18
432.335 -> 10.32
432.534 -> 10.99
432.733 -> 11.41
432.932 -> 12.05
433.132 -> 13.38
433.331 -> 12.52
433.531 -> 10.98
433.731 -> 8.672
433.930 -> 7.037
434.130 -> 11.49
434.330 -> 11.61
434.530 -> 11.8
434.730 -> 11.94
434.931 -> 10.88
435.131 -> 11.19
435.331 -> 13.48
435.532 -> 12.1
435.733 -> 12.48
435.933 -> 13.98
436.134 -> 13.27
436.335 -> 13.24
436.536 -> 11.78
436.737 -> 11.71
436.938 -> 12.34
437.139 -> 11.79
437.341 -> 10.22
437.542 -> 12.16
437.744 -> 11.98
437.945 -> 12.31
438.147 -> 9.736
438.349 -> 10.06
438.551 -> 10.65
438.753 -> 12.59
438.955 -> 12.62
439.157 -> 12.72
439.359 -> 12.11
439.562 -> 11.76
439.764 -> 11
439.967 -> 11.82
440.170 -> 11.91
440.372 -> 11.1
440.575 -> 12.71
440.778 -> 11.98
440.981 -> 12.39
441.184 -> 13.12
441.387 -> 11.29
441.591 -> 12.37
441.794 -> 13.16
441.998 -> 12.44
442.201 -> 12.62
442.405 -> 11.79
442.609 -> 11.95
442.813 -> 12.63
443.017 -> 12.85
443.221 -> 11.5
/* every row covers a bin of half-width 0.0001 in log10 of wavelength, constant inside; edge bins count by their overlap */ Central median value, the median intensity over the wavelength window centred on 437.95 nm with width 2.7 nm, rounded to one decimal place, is 12.0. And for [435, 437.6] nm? 12.2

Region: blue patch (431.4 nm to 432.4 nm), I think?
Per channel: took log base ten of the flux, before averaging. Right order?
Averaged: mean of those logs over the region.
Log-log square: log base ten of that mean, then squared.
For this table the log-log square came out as 0.0010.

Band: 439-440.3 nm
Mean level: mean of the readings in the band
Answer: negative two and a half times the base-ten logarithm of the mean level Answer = -2.69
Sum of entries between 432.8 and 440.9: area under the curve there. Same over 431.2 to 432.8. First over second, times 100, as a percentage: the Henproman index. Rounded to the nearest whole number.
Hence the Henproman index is 502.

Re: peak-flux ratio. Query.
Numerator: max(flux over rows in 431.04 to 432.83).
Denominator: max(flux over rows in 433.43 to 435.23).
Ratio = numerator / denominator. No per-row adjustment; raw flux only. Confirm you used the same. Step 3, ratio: 1.08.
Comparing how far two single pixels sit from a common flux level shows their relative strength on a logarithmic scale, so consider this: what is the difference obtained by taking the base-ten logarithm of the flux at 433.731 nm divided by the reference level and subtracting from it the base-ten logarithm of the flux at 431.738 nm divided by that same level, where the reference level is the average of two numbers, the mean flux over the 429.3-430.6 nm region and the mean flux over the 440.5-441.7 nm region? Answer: -0.17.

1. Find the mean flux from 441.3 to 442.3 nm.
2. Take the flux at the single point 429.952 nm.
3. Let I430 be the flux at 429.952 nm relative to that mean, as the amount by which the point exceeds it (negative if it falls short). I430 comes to -2.2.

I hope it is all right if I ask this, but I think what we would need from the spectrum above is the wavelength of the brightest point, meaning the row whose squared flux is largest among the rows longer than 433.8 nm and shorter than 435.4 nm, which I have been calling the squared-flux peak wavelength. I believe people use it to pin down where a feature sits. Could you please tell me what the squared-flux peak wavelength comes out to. 435.331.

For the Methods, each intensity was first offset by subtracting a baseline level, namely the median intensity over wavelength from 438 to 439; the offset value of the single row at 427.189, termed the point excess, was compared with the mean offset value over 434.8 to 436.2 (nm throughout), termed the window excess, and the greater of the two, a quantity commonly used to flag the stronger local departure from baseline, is 1.8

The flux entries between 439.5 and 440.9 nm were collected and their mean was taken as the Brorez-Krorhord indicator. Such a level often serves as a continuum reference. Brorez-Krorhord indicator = 11.8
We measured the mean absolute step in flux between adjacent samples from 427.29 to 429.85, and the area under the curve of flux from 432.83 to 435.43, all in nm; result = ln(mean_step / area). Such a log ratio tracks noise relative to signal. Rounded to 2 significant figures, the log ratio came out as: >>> -3.8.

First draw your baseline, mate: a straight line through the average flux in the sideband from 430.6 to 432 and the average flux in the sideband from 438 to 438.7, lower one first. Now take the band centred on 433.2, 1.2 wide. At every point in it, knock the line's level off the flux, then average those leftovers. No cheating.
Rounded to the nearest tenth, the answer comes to 0.3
